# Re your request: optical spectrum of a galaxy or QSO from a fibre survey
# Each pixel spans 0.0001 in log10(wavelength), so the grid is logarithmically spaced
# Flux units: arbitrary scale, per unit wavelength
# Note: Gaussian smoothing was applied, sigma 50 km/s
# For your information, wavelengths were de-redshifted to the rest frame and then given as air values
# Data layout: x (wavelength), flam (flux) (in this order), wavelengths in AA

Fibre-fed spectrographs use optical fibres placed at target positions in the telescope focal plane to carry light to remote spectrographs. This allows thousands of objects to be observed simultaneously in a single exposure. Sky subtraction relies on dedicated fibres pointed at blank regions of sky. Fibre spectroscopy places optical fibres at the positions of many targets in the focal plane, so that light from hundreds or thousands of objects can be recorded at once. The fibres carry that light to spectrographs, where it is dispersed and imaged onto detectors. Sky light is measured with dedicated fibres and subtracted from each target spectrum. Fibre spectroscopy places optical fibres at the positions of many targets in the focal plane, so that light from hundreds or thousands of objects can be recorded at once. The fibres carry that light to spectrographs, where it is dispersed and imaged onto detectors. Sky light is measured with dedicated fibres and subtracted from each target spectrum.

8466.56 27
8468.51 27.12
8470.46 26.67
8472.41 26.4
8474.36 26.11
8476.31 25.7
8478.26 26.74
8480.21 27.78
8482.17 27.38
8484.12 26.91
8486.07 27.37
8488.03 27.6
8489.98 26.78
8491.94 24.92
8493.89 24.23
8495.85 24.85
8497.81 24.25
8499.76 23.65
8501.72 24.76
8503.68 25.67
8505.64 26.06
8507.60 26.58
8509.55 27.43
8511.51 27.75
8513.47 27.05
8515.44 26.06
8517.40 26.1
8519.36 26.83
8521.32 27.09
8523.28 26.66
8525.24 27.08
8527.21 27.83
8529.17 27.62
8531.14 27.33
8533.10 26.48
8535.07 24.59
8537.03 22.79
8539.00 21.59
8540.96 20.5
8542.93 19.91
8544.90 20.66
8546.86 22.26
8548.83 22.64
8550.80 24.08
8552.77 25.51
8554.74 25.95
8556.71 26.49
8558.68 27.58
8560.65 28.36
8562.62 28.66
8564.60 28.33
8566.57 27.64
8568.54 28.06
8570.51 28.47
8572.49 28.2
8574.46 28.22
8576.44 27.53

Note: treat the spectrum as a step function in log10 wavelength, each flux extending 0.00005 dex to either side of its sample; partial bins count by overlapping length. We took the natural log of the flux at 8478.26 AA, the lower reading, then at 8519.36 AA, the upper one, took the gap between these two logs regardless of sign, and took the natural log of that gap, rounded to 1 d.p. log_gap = -5.7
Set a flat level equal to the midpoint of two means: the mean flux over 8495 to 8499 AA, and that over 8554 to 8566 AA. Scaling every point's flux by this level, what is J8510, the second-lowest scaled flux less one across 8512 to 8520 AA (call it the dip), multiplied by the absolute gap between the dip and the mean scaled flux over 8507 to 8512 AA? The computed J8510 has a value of 0.002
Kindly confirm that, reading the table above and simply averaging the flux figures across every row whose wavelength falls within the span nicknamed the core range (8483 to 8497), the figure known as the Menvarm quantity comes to 26.1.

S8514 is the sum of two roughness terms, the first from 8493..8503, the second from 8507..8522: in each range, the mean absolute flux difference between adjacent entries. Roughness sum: 1.3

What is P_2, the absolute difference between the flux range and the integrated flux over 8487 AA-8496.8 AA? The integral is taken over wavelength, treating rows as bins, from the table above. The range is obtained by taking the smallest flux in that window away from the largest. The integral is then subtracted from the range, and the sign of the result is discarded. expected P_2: 248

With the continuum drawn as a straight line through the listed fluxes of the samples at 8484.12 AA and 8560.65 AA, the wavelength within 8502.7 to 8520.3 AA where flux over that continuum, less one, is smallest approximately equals 8503.68 AA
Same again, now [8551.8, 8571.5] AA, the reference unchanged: 8552.77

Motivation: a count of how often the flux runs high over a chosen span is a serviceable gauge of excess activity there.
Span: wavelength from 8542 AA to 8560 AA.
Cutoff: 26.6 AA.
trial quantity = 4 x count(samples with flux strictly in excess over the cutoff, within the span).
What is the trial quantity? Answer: 4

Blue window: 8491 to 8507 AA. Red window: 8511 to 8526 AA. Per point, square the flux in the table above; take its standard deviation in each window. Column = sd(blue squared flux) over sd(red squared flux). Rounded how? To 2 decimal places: 1.31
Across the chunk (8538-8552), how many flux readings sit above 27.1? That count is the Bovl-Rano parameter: 0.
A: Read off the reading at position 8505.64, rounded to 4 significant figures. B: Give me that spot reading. 26.06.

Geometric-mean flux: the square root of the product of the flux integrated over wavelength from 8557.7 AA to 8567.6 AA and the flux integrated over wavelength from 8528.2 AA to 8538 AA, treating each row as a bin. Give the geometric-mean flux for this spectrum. 265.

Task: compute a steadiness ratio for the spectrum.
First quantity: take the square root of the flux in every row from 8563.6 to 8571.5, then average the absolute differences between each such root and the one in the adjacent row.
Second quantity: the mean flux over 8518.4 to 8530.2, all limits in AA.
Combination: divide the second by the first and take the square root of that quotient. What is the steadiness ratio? 23.8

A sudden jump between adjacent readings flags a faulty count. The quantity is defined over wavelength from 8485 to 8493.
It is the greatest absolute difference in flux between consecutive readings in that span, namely 1.9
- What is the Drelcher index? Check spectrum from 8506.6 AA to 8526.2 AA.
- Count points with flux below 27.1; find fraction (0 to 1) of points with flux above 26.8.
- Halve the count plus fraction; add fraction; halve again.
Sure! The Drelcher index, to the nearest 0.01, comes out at 2.45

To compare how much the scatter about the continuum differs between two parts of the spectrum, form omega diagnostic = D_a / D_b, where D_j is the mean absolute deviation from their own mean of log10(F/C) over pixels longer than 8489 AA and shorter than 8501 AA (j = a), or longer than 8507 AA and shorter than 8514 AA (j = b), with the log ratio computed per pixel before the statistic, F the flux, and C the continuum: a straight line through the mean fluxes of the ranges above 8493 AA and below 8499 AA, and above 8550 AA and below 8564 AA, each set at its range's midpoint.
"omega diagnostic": 2.3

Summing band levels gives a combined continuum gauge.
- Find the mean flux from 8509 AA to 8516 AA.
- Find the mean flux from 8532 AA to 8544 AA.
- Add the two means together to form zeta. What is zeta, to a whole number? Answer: 50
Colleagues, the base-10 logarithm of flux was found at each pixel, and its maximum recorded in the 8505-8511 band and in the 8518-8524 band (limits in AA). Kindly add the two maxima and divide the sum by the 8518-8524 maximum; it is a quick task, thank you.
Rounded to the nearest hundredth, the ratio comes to 2.00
